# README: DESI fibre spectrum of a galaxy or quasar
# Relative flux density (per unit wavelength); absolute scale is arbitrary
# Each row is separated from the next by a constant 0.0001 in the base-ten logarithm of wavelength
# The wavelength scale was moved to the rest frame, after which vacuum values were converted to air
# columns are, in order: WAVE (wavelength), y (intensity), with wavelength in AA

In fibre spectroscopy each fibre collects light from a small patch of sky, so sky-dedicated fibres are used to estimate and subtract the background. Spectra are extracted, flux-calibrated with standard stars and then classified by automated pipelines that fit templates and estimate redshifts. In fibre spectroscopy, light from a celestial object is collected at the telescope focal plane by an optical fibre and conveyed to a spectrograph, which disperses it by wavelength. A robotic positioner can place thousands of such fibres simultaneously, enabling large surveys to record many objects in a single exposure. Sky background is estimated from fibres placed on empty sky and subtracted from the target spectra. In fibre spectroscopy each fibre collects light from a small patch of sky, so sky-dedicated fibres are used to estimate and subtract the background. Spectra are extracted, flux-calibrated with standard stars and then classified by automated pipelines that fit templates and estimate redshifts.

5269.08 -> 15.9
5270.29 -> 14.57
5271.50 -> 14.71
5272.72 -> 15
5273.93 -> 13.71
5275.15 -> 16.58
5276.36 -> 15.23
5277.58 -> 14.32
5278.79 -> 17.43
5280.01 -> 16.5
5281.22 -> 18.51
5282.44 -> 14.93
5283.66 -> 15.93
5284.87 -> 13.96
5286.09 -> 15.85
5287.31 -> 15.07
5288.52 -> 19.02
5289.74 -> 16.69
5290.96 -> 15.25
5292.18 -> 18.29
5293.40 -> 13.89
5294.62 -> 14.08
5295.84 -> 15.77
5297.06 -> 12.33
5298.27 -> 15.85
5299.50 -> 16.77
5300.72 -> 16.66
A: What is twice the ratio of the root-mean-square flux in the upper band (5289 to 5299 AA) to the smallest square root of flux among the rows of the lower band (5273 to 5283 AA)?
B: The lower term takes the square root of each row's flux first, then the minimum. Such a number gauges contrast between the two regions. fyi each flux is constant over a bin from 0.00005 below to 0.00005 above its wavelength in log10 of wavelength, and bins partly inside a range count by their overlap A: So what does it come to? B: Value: 8.30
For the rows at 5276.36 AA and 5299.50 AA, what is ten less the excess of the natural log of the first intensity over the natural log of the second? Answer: 10.1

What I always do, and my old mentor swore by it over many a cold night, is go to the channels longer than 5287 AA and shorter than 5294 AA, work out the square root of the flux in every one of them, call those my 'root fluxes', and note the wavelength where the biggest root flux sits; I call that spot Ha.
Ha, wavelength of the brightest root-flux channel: 5288.52 AA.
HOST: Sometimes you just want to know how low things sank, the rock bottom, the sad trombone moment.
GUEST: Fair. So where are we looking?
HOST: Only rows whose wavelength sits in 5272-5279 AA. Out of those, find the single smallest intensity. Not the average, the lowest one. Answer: 13.71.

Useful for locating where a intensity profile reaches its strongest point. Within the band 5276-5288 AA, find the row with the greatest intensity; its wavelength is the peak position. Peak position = 5281.22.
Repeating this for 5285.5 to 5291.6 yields 5288.52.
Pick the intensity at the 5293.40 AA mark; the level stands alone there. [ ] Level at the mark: 13.89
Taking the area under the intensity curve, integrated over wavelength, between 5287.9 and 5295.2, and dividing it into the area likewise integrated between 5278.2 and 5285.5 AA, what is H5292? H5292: 1.00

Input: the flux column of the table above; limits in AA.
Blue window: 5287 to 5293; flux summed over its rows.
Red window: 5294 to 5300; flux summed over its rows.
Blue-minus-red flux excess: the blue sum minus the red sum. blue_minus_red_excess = 10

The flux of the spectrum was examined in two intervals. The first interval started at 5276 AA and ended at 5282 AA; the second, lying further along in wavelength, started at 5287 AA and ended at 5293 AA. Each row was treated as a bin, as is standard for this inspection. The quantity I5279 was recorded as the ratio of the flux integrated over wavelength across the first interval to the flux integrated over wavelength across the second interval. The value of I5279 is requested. 0.97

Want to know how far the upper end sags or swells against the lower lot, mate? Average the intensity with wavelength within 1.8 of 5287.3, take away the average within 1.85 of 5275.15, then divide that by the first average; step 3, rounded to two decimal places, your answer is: 0.09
